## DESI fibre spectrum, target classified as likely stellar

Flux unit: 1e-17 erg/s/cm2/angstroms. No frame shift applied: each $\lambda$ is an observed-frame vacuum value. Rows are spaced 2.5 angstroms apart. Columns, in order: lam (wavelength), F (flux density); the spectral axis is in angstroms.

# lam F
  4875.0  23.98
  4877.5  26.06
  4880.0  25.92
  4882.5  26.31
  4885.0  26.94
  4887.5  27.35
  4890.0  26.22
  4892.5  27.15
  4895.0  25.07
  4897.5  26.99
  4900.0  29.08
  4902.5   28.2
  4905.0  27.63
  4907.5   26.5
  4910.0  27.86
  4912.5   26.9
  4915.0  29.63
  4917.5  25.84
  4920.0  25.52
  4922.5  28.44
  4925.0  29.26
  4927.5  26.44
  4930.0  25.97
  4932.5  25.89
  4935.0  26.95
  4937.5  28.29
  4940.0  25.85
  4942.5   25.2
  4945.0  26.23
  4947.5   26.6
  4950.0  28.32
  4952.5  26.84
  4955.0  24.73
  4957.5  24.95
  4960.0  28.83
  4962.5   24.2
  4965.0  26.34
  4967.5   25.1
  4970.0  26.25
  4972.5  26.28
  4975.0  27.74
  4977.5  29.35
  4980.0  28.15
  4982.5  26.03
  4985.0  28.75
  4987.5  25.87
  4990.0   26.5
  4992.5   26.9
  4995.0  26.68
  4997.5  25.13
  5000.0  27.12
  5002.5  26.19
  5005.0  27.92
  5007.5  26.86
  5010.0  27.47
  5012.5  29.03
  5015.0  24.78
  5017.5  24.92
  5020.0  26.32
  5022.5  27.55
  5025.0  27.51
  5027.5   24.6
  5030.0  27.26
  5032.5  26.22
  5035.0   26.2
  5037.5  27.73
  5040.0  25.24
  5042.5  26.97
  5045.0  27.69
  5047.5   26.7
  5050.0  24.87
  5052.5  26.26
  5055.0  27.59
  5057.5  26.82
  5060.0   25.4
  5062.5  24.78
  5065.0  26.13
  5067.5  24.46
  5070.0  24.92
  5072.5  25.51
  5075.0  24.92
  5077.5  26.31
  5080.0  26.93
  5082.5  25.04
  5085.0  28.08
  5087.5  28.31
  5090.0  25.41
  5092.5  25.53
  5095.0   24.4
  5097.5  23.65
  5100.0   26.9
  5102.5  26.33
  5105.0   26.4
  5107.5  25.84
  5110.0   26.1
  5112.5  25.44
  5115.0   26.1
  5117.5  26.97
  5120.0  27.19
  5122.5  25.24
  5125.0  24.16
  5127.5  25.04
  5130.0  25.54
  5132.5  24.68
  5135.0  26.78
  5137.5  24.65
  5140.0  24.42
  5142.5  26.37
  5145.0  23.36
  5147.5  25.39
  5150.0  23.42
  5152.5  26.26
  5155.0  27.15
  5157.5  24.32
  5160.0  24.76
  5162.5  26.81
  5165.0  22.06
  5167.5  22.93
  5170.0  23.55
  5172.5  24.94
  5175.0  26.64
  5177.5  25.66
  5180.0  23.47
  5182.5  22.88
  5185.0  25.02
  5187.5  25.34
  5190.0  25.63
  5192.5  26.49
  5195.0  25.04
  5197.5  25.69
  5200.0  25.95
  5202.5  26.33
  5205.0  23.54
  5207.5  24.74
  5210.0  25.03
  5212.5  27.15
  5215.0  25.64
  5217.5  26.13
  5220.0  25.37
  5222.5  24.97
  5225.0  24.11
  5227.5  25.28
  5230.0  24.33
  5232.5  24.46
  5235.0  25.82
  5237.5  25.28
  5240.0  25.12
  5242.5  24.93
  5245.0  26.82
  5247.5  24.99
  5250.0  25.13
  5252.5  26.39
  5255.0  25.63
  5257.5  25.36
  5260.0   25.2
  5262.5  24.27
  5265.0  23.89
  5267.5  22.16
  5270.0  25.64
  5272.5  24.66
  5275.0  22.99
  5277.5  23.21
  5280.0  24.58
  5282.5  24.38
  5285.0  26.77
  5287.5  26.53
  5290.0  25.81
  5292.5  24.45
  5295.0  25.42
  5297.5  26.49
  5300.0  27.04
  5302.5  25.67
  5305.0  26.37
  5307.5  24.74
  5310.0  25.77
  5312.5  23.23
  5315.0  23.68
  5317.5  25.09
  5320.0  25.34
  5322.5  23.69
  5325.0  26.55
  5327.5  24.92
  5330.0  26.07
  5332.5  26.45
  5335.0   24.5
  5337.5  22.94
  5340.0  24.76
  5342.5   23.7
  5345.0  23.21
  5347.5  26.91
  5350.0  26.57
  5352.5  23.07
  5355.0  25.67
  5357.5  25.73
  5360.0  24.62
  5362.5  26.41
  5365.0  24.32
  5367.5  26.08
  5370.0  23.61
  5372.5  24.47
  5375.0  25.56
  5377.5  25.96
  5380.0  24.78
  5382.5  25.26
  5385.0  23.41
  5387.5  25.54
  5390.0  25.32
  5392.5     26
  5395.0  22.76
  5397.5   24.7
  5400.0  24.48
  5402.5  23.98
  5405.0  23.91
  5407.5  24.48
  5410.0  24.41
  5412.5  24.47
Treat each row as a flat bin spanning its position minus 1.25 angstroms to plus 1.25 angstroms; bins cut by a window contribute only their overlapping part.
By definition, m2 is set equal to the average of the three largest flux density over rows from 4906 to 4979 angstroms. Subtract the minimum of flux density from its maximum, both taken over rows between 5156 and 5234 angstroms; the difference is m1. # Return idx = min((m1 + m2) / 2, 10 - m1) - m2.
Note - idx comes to -24.5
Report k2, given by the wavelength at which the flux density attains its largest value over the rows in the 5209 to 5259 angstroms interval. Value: 5212.5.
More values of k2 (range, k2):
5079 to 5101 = 5087.5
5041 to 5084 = 5045.0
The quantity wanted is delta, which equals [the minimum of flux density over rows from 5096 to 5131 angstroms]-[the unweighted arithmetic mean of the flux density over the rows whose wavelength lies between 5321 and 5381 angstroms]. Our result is -1.4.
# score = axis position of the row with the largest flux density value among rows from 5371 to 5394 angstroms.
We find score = 5392.5 angstroms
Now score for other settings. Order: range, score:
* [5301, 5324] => 5305.0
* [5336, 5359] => 5347.5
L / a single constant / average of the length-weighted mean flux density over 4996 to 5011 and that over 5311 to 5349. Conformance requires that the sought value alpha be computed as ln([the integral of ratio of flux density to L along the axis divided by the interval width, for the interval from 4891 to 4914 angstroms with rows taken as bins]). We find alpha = 0.057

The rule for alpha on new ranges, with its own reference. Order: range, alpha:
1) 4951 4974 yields 0.009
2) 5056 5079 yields -0.010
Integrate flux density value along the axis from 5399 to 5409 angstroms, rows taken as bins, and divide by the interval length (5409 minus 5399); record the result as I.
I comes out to 24.2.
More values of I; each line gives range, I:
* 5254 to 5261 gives 25.4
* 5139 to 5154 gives 24.9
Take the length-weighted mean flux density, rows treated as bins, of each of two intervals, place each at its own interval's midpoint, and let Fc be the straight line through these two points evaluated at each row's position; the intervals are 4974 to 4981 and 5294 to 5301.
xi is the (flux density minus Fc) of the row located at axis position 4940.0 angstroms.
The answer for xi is -2.8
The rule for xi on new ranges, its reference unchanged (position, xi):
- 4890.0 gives -2.8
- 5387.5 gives -0.2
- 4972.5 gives -2.2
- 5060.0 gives -2.5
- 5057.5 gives -1.1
